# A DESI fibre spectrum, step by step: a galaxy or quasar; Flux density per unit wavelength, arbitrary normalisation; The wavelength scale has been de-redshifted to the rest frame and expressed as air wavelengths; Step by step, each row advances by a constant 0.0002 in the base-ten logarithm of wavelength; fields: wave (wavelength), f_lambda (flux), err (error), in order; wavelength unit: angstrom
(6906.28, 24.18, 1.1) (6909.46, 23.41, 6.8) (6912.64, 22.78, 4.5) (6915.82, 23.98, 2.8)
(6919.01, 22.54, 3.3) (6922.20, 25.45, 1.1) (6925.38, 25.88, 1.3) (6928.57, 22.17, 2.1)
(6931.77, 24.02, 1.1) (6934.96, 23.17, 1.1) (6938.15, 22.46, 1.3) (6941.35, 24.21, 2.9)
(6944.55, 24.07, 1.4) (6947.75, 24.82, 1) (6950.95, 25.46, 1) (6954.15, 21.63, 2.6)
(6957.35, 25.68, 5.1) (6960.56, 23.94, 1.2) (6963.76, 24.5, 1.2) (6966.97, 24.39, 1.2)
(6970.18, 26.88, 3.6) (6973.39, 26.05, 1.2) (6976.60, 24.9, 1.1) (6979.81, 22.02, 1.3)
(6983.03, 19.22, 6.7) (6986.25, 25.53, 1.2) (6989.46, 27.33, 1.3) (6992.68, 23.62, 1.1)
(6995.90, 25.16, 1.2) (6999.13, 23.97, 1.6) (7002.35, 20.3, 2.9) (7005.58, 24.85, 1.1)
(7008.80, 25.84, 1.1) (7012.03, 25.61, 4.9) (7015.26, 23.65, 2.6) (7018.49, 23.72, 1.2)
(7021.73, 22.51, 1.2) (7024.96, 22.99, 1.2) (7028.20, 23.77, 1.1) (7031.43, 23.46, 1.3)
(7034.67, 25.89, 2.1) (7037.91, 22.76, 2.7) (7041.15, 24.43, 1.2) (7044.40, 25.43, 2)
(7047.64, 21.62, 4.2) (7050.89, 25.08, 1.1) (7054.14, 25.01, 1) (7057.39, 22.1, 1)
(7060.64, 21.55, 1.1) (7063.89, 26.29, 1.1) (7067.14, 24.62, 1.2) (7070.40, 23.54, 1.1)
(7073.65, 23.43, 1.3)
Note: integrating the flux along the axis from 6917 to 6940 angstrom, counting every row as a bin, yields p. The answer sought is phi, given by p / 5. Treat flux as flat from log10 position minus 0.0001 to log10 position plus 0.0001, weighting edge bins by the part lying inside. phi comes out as 109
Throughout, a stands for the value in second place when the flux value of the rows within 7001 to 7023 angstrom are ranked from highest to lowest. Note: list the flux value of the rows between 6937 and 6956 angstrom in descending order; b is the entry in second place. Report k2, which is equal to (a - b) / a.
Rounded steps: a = 25.61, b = 24.82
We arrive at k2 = 0.03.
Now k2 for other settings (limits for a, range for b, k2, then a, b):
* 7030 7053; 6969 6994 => -0.06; 25.43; 26.88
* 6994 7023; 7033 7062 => 0.01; 25.61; 25.43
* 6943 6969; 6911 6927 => 0.00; 25.46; 25.45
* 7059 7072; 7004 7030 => -0.04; 24.62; 25.61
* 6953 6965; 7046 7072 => -0.02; 24.5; 25.08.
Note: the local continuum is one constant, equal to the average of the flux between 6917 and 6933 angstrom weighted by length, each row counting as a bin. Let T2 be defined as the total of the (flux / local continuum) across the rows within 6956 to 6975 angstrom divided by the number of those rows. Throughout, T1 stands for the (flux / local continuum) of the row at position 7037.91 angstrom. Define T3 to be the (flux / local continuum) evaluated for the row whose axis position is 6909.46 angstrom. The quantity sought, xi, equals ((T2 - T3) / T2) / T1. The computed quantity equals 0.08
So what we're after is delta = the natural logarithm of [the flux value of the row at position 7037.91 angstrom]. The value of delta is 3.13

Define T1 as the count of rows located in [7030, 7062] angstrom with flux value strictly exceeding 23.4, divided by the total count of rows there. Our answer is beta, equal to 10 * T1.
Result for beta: 6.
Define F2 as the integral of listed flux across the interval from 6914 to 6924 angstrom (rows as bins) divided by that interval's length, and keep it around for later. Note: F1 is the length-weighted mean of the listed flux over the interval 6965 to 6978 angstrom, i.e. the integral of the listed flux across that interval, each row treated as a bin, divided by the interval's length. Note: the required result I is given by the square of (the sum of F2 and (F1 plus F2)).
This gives 5412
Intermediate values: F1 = 25.5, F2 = 24.0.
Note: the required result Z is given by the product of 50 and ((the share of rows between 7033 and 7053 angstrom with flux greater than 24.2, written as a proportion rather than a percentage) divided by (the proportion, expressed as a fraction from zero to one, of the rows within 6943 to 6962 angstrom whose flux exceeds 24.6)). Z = 67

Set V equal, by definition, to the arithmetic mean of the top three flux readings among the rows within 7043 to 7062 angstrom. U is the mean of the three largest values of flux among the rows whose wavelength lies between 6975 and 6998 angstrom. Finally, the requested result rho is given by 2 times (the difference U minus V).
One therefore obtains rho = 1.7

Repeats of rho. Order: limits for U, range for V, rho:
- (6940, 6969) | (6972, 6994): -2.0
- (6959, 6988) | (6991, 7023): 1.2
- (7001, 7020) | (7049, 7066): -0.1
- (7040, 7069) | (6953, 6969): 1.5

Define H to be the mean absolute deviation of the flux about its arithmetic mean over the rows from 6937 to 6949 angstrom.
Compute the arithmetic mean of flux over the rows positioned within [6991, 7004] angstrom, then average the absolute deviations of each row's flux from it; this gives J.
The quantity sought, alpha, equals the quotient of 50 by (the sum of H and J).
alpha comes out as 22.8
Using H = 0.7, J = 1.5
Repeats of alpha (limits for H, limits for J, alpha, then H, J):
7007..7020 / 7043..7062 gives 18.3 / 1.0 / 1.7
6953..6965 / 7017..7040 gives 26.3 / 1.2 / 0.7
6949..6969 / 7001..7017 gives 18.9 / 1.0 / 1.7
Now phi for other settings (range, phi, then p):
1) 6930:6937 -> 33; 164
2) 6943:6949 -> 29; 147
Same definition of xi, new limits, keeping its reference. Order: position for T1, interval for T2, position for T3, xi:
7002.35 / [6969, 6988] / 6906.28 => 0.00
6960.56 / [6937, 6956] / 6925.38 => -0.09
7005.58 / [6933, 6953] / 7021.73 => 0.06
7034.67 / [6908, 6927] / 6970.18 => -0.11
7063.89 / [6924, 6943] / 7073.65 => 0.01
